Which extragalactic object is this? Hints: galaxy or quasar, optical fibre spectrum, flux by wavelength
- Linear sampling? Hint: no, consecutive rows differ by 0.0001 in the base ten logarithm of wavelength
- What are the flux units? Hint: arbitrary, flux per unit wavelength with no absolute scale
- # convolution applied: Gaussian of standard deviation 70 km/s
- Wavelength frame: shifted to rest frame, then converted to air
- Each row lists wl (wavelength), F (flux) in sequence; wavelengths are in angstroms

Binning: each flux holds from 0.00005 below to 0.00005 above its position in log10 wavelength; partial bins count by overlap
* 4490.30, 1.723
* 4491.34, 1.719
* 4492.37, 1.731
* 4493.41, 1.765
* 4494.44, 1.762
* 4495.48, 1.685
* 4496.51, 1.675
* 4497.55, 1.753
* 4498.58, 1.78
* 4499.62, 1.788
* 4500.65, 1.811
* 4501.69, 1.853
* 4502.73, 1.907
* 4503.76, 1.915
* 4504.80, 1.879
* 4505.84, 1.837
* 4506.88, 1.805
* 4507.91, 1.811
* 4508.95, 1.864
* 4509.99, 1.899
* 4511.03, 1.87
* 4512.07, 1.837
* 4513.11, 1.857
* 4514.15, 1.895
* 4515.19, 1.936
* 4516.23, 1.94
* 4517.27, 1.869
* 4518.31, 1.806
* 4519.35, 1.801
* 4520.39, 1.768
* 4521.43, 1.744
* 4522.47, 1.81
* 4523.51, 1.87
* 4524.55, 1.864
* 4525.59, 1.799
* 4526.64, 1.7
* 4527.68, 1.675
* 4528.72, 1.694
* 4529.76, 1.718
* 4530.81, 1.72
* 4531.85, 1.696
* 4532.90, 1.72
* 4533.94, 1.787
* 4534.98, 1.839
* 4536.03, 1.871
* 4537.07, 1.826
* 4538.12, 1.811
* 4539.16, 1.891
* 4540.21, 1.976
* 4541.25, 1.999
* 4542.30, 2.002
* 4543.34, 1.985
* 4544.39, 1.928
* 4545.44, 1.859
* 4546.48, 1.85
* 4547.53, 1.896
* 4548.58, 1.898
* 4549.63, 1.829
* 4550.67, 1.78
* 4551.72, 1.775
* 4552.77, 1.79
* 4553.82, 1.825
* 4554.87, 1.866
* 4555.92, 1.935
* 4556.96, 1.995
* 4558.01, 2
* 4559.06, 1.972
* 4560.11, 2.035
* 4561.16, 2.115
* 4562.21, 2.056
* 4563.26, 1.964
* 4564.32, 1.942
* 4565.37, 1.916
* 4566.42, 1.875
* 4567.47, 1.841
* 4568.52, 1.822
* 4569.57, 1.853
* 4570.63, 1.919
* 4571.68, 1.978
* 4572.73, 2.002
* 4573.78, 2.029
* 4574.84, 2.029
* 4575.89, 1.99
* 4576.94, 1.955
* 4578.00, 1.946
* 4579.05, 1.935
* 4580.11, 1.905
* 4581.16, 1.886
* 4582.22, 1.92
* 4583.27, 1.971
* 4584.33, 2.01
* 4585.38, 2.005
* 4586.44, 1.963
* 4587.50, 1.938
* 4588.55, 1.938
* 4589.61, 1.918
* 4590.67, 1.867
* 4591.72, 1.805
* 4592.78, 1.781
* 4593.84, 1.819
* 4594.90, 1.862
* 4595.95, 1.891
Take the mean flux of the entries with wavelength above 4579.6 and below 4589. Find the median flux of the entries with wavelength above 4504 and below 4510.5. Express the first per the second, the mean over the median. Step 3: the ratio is 1.05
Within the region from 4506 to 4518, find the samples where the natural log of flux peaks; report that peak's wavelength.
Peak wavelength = 4516.23 angstroms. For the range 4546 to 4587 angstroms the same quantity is 4561.16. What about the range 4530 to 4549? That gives 4542.30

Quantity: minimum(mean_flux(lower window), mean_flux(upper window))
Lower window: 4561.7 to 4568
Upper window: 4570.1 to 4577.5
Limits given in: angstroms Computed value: 1.93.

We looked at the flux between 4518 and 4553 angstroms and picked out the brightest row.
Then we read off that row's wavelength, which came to 4542.30 angstroms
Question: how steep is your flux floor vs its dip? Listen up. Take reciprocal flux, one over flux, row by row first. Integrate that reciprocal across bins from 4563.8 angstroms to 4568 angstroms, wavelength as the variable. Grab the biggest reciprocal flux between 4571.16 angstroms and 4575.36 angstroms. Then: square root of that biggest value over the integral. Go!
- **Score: 0.477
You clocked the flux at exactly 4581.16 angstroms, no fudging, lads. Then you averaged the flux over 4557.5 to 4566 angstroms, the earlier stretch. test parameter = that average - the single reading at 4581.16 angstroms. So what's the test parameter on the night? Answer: 0.11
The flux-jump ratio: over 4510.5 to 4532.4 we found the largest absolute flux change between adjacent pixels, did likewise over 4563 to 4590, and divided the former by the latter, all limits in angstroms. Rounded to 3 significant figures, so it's 1.50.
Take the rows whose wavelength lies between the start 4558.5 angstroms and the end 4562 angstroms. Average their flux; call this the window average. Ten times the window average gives 20.4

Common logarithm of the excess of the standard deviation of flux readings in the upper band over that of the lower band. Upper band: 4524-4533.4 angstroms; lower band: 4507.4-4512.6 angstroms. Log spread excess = -1.57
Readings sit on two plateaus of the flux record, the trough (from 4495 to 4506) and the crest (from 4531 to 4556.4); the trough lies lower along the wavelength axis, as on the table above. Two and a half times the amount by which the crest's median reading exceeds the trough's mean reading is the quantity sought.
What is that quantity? 0.12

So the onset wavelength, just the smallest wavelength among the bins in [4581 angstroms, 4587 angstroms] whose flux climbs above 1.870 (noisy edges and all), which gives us 4581.16 angstroms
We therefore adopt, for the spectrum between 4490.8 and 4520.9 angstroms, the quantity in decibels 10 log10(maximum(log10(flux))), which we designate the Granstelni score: -5.4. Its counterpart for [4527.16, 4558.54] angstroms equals -5.2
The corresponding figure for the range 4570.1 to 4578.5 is -5.1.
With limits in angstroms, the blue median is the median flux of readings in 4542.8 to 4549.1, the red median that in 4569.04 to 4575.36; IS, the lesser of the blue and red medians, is 1.90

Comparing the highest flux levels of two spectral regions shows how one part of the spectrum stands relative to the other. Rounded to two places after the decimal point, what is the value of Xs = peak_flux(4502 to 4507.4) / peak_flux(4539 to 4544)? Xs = 0.96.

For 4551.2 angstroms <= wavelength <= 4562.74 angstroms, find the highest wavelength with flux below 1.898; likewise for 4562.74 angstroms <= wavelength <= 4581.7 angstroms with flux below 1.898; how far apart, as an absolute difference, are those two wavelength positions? 26.3 angstroms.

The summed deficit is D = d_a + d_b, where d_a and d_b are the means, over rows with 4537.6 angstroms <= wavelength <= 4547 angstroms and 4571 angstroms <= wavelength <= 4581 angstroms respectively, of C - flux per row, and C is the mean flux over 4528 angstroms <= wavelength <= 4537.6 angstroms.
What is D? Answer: -0.37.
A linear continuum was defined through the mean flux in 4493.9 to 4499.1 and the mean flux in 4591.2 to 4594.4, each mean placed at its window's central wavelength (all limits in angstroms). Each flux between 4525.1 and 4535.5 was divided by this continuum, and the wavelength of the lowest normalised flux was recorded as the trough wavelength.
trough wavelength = 4527.68 angstroms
